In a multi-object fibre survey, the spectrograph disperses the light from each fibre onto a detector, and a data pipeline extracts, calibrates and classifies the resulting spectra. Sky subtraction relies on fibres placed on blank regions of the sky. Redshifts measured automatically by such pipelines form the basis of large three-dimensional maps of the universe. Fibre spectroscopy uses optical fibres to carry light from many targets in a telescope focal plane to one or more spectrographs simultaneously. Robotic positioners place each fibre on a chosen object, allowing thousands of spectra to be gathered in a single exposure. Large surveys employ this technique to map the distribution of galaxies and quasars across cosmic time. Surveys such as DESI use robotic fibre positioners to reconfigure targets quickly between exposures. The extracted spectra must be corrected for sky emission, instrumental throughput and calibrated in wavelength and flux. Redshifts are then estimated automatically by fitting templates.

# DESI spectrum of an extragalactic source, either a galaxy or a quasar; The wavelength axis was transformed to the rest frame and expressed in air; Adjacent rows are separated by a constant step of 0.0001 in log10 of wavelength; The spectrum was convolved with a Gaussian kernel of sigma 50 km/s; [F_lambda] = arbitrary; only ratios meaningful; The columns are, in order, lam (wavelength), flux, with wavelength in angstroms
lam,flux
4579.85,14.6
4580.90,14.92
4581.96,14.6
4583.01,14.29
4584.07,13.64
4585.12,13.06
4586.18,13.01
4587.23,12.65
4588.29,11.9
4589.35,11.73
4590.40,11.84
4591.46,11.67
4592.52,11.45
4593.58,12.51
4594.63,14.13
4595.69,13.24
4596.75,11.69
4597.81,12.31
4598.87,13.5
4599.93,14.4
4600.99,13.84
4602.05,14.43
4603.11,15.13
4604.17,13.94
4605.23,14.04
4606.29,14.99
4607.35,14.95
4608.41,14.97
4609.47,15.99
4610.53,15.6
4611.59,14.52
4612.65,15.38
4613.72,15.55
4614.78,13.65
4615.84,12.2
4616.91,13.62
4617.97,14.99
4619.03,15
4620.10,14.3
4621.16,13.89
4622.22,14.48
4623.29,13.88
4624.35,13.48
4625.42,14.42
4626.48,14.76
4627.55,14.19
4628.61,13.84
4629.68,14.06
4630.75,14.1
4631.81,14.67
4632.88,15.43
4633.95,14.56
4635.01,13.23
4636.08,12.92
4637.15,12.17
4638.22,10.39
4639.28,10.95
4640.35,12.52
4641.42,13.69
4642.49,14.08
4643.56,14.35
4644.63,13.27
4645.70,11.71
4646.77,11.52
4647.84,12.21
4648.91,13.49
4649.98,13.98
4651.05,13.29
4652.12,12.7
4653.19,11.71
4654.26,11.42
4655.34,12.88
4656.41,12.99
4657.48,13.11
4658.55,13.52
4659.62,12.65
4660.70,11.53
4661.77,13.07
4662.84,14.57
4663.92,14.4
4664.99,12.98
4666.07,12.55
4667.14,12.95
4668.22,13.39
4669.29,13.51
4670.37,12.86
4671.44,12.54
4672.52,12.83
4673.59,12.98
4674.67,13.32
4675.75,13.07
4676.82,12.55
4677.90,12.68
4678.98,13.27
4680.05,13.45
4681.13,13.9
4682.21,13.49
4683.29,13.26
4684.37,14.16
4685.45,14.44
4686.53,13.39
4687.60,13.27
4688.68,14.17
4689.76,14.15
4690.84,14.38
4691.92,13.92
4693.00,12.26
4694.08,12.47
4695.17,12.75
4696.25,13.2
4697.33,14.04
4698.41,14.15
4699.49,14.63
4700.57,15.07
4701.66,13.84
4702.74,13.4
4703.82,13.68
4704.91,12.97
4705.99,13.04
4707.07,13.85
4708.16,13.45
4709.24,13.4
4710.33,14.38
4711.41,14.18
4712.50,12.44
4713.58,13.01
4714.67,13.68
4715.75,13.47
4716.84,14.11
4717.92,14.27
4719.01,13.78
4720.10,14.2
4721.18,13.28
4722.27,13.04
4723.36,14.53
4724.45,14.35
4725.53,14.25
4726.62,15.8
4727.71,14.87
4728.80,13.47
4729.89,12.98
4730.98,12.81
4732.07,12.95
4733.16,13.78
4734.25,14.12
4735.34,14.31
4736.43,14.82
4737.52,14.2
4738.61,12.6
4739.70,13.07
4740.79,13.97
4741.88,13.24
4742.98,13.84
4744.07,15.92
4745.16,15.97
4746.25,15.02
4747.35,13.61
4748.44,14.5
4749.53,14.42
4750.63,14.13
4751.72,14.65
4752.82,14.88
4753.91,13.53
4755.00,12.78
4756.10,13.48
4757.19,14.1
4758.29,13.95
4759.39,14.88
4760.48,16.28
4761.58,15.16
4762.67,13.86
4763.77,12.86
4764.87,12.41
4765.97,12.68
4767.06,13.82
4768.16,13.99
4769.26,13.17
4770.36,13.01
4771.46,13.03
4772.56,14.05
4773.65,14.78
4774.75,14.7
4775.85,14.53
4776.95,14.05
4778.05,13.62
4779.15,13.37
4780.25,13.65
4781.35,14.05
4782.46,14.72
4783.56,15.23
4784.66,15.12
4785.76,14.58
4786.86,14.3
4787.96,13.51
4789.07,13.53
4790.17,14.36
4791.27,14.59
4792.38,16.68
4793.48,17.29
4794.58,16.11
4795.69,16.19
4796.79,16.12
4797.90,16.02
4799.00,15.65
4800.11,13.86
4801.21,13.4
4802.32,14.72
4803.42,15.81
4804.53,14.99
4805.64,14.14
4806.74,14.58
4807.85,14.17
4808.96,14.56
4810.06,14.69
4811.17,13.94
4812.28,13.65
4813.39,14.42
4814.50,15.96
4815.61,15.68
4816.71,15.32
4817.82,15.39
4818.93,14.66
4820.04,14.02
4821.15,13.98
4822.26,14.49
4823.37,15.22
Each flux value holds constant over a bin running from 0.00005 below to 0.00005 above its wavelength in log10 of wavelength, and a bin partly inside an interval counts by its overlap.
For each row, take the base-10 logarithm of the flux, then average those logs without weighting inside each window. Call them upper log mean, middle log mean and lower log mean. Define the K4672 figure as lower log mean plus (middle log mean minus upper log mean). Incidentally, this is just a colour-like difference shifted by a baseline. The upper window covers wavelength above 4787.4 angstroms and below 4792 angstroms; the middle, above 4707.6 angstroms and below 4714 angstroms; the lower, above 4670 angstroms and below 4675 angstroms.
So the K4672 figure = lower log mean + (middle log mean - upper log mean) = 1.09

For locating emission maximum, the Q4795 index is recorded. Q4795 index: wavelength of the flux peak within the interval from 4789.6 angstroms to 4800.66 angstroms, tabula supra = 4793.48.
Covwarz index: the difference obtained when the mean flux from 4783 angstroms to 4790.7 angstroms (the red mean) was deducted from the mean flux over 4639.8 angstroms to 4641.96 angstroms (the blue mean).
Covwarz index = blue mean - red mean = -1.3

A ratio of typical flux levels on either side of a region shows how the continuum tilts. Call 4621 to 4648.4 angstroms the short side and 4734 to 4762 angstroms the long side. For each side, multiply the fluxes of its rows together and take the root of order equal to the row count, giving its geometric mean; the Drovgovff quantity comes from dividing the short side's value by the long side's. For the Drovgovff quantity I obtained 0.937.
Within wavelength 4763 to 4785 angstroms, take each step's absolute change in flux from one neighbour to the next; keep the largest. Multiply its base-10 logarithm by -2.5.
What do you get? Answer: -0.1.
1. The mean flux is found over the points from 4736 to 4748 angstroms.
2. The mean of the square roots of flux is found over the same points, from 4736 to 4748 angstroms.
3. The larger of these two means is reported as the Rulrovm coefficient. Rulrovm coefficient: 14.2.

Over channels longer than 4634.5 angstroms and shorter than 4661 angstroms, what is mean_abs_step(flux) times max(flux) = 11.2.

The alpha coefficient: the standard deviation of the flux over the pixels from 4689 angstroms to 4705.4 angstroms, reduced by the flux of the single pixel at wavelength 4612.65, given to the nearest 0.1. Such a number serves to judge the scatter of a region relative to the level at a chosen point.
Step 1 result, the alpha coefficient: -14.6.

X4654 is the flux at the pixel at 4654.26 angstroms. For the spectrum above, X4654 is 11.42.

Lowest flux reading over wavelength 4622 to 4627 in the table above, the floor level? 13.48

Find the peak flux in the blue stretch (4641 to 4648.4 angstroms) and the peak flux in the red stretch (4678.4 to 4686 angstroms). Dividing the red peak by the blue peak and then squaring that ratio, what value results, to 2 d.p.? 1.01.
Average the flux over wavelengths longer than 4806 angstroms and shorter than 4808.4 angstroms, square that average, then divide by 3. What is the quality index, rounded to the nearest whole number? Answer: 69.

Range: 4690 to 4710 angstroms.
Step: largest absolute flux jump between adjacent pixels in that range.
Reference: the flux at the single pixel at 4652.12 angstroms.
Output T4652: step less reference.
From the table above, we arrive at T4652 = -11.0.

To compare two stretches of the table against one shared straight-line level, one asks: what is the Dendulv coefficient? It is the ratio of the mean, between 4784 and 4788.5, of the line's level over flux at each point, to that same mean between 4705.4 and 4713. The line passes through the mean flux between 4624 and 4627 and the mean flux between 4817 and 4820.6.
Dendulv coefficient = 0.95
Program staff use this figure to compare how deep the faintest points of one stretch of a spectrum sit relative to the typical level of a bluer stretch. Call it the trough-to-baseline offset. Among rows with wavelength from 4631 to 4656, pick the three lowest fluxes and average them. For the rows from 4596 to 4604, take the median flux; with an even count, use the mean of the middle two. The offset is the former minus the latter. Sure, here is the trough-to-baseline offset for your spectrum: -2.9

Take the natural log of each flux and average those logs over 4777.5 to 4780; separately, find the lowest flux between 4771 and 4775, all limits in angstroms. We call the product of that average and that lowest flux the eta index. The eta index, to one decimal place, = 33.9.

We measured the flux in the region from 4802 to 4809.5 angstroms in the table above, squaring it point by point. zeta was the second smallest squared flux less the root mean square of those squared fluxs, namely -16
